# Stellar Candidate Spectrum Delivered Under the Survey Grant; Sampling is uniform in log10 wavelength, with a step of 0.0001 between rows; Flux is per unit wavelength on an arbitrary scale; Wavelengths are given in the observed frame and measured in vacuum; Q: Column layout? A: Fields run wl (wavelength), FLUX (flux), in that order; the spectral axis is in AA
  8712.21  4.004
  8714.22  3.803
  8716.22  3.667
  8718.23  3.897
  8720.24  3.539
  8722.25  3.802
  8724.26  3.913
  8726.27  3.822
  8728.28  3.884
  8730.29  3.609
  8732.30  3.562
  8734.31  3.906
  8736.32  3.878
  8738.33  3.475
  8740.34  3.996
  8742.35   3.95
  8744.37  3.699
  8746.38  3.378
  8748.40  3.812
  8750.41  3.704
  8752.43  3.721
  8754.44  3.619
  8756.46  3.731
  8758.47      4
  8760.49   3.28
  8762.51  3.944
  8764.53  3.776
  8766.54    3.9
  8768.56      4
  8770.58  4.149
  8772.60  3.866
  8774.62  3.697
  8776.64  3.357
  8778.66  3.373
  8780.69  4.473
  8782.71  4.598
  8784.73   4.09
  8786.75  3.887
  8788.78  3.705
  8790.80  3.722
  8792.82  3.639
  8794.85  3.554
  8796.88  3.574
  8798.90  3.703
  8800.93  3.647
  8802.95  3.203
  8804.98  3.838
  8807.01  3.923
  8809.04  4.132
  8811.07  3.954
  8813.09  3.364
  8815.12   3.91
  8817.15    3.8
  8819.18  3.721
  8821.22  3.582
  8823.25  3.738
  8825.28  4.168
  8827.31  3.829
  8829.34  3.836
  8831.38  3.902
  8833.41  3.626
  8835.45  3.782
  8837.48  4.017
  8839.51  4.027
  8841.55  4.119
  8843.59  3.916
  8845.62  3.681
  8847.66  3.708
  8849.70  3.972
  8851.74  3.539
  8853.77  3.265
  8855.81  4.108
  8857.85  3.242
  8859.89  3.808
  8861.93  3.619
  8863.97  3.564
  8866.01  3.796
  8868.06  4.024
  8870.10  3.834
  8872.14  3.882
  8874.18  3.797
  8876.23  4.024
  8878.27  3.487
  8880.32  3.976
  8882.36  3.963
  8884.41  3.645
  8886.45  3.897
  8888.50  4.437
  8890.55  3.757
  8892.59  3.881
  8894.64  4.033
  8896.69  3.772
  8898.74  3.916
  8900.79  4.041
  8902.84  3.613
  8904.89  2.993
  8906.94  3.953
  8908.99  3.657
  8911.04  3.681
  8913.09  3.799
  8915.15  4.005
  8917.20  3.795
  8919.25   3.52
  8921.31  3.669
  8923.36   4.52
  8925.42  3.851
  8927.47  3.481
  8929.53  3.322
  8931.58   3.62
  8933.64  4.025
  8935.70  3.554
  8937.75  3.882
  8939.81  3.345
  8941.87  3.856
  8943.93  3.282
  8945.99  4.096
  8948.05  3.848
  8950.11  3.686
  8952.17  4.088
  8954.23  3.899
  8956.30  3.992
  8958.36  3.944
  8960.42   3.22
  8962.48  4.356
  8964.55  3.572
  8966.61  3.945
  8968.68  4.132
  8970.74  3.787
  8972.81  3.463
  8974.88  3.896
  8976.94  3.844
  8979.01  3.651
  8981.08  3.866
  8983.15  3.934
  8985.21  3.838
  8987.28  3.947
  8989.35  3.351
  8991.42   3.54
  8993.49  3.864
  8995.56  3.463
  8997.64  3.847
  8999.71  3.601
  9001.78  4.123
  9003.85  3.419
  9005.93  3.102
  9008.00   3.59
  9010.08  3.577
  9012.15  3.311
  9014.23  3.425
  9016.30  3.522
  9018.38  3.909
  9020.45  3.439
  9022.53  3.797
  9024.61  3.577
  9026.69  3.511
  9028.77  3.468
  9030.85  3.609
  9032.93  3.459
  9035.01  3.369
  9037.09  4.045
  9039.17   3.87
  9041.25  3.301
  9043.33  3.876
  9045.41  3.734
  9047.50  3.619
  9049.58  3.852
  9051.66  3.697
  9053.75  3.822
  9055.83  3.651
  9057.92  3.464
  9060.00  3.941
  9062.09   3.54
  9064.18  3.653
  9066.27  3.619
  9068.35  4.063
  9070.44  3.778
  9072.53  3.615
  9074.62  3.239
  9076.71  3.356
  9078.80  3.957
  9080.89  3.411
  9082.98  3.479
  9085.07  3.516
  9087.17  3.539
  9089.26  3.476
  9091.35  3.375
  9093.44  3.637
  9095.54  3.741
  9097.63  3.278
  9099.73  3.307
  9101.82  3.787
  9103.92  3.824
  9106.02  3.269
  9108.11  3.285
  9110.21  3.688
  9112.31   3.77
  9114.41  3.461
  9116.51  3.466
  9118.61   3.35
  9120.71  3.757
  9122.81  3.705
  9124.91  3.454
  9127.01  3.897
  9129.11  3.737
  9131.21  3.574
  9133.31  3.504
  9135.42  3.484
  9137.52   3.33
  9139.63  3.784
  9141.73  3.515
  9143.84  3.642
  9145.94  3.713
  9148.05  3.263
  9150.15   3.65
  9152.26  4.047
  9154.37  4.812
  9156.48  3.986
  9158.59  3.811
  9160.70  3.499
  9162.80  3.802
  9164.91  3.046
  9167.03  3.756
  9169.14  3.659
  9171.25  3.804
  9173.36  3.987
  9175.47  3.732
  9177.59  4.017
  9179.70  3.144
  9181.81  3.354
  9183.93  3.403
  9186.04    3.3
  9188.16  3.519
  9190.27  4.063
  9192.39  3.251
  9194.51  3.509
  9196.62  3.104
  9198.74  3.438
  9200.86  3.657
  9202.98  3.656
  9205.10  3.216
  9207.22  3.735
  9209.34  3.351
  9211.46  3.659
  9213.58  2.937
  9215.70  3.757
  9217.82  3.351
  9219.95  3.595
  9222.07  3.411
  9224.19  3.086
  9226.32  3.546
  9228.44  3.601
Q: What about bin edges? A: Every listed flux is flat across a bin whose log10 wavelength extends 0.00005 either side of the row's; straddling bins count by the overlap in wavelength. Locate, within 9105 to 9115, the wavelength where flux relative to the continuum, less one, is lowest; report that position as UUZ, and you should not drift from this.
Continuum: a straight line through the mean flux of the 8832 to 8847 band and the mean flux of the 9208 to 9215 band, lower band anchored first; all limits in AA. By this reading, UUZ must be 9106.02 AA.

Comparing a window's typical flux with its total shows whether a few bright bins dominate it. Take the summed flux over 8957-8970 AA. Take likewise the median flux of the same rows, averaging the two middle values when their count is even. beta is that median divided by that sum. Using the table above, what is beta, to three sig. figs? 0.170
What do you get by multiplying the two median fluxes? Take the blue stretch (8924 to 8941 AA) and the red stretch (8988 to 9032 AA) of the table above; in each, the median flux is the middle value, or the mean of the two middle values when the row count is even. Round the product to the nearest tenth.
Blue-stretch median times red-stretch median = 12.7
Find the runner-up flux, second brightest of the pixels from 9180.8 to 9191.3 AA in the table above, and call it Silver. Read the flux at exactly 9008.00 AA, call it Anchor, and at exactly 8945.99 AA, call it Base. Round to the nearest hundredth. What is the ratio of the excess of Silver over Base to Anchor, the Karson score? -0.16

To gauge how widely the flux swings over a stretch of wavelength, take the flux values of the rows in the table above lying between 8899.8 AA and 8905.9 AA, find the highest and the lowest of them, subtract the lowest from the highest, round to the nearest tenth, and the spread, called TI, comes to 1.0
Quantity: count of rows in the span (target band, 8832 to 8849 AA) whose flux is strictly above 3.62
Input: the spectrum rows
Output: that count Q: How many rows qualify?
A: 8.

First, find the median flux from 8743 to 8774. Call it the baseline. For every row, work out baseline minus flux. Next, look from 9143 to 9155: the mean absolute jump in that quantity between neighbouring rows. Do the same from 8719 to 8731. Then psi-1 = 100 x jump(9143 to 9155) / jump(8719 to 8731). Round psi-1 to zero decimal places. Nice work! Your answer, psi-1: 258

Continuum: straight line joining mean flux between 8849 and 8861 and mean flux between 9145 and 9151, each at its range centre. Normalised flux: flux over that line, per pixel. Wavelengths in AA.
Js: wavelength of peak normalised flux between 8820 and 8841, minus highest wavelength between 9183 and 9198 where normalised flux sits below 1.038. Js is -371.3 AA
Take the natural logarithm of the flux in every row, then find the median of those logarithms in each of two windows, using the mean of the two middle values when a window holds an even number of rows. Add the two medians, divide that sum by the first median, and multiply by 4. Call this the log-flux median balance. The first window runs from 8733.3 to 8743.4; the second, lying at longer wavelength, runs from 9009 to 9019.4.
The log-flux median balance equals 7.70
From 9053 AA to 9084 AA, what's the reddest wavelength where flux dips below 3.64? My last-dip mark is 9082.98 AA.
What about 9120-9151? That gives 9148.05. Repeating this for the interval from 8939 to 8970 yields 8964.55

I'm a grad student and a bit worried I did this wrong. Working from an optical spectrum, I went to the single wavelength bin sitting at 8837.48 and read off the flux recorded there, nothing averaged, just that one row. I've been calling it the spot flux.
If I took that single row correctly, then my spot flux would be 4.017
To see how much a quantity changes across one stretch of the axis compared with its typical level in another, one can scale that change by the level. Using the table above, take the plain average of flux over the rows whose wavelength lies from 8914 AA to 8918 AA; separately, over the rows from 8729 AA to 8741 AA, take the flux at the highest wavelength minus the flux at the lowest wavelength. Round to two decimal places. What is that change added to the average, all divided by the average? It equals 1.10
